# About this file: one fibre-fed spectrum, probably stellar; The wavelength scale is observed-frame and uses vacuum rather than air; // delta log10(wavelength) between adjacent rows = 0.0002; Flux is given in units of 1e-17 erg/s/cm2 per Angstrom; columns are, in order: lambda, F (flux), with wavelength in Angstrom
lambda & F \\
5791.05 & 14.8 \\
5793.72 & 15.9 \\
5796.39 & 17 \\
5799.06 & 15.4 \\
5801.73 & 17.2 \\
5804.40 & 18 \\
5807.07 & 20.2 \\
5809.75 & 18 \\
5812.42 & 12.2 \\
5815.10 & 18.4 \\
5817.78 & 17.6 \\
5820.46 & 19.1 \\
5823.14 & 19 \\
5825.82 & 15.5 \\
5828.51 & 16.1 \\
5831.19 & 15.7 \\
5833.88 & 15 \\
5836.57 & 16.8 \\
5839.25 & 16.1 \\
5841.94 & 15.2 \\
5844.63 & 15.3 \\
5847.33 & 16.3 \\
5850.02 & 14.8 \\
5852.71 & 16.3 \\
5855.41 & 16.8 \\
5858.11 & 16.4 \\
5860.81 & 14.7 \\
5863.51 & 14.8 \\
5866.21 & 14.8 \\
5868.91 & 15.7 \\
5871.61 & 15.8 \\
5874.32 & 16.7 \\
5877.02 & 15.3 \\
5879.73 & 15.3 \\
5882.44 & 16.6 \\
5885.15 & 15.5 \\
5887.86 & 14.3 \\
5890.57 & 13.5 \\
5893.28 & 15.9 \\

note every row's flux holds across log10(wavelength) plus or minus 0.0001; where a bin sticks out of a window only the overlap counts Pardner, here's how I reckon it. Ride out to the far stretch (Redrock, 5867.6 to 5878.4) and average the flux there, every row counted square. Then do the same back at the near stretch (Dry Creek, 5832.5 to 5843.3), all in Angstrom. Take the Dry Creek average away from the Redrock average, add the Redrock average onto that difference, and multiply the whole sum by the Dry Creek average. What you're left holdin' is 252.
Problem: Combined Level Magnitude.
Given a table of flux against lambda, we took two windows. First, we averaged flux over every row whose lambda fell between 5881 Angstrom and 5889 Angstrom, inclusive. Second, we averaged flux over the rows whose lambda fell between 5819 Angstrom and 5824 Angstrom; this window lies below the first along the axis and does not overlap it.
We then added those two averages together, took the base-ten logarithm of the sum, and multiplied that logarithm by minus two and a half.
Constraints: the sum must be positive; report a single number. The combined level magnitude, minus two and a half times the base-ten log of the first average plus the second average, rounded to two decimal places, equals -3.85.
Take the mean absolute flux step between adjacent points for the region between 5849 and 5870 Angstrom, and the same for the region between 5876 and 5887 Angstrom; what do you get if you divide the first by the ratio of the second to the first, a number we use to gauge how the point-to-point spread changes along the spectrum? 0.7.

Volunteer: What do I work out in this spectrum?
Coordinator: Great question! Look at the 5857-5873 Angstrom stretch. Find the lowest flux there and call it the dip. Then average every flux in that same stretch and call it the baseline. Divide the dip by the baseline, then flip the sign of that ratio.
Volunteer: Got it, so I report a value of -0.957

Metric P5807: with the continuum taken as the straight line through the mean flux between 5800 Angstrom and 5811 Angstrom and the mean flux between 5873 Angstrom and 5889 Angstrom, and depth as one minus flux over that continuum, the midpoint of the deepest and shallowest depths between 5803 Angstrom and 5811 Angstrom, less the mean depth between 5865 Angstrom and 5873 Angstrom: -0.08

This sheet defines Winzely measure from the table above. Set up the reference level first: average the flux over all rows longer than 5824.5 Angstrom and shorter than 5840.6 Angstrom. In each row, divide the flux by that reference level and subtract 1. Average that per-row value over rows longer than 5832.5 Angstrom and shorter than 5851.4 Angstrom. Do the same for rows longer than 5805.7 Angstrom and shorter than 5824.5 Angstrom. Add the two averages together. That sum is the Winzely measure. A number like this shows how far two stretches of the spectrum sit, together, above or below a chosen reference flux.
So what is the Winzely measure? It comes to 0.11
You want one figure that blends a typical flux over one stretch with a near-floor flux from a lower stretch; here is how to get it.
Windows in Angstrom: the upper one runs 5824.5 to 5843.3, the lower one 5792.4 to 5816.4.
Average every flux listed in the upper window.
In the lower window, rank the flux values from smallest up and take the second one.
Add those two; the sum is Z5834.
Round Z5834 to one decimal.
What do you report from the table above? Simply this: 31.2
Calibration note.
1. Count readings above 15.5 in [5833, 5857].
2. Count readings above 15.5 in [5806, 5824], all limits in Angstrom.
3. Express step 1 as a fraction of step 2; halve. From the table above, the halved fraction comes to 0.42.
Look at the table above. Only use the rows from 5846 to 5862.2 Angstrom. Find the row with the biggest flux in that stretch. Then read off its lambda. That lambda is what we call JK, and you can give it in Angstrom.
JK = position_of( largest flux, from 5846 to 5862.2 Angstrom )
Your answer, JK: 5855.41 Angstrom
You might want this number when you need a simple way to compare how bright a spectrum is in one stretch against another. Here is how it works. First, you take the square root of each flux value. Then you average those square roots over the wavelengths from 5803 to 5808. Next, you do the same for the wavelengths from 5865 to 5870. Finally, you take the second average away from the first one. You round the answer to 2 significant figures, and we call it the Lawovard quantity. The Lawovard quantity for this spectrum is 0.46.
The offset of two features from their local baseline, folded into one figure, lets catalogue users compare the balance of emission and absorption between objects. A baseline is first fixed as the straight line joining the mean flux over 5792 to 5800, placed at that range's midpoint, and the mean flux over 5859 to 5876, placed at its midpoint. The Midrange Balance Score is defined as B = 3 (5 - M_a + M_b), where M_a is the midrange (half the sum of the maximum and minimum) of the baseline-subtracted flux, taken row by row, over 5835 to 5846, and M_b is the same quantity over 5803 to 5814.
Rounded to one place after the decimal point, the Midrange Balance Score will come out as 14.8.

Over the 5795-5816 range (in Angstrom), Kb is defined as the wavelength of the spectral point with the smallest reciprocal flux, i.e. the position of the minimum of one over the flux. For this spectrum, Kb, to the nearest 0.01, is 5807.07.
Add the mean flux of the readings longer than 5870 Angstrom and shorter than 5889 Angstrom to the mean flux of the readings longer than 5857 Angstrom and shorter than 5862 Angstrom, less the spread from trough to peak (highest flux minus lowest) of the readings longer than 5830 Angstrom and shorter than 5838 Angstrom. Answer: 29.4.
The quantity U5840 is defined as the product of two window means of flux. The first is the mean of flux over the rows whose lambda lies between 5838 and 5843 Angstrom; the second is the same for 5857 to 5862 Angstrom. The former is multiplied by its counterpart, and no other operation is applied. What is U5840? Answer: 243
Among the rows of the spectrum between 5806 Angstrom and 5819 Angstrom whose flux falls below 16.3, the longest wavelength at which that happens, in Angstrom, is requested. 5812.42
